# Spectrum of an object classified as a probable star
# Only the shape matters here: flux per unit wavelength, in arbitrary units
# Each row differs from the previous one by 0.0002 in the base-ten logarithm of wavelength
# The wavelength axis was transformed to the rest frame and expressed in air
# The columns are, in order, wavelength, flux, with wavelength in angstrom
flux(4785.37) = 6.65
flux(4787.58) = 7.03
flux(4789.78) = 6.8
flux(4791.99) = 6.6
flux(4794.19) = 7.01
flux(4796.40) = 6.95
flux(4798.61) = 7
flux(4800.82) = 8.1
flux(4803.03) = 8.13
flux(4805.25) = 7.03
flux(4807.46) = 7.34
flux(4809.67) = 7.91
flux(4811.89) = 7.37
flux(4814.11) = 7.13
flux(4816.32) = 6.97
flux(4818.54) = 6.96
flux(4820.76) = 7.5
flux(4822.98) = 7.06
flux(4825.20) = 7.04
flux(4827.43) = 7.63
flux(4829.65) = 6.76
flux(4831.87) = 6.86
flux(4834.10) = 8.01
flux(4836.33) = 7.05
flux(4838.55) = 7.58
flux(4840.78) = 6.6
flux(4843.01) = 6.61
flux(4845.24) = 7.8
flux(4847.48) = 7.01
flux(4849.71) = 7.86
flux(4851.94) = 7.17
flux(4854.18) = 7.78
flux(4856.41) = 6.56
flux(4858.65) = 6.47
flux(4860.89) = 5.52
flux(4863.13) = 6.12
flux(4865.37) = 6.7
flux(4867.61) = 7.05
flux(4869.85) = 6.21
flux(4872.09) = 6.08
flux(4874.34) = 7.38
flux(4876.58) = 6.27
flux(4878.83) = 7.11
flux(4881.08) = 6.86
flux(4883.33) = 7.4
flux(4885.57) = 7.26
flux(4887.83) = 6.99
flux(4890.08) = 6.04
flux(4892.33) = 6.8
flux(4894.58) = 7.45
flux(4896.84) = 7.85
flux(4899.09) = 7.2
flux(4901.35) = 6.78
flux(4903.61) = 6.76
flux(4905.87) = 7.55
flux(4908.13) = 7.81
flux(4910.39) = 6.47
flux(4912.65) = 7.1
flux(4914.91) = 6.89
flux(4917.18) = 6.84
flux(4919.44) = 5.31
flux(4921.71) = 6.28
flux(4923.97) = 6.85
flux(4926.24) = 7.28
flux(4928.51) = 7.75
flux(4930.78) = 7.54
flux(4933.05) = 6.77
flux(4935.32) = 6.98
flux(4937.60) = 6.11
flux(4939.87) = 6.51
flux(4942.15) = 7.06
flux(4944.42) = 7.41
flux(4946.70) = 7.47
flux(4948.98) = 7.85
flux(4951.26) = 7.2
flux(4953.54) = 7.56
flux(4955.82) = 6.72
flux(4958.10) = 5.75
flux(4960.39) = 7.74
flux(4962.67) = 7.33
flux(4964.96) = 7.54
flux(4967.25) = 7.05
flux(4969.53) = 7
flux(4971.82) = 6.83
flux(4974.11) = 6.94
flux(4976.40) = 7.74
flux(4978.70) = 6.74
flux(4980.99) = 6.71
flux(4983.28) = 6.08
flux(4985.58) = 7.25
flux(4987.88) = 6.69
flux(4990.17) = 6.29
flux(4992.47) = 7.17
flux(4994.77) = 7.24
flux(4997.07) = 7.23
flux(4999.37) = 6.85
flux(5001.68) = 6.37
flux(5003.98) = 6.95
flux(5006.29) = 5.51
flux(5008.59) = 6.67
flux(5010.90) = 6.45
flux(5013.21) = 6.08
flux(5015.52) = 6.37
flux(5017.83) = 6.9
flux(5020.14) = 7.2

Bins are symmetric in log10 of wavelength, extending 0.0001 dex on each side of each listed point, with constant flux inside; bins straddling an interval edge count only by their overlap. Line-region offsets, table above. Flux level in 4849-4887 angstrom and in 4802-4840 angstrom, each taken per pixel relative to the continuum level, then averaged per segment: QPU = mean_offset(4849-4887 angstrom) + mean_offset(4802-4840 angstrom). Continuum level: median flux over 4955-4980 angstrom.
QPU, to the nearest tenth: 0.1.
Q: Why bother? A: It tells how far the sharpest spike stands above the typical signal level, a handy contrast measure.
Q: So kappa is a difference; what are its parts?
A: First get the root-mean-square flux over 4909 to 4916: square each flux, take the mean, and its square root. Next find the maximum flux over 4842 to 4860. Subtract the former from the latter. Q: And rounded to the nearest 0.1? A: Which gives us 1.0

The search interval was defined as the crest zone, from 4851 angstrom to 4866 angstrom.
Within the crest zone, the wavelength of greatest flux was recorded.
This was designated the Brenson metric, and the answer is 4854.18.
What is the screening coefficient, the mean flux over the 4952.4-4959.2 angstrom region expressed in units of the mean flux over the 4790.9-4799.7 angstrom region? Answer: 0.97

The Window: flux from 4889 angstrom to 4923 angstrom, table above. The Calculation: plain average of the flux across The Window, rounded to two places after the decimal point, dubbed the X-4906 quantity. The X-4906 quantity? 6.88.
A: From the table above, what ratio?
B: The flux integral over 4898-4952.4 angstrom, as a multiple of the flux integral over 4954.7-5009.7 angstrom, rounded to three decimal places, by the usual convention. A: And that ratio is 1.009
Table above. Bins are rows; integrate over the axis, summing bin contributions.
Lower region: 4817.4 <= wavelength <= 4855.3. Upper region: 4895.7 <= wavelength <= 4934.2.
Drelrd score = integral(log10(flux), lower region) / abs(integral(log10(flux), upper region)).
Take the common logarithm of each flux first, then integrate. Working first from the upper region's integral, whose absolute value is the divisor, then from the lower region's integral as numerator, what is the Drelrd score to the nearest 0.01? 1.00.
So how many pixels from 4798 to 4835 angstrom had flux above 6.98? 13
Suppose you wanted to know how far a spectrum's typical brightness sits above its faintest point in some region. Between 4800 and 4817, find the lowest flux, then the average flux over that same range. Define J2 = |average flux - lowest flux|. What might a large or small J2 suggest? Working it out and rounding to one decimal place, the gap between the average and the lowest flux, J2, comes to 0.5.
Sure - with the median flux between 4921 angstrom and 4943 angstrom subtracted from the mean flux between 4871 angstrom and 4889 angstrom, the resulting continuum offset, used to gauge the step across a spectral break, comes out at 0.00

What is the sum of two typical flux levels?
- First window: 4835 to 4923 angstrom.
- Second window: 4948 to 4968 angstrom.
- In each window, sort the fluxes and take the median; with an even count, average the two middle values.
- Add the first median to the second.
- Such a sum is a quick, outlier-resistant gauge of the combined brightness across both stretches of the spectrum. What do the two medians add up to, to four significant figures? 14.22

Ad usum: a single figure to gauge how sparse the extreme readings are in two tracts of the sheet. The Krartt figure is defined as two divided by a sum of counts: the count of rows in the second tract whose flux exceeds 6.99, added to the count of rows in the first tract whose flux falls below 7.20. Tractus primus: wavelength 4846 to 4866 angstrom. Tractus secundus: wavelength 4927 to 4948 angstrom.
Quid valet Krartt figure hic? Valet 0.17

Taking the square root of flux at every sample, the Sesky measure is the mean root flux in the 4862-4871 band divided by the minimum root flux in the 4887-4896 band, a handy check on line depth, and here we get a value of 1.039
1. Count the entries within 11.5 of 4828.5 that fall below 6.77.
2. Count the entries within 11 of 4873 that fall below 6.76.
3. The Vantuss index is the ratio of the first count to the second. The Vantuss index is 0.20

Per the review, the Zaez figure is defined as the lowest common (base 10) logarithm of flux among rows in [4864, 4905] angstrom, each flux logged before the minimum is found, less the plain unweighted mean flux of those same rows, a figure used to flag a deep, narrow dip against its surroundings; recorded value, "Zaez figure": -6.12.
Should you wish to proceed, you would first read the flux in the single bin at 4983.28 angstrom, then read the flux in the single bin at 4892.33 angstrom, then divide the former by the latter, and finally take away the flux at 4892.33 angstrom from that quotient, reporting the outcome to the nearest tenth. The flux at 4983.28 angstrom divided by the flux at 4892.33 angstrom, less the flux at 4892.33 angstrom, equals -5.9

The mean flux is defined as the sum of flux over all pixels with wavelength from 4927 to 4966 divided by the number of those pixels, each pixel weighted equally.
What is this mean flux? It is 7.13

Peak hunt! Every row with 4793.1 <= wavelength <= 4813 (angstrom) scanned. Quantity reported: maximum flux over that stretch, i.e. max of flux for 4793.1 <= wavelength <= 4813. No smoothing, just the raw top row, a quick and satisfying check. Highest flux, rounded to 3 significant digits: 8.13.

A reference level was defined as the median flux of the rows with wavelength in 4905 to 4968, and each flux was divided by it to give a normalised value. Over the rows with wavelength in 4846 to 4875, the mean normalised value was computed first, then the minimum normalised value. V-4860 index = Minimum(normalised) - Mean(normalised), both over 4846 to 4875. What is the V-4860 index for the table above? -0.18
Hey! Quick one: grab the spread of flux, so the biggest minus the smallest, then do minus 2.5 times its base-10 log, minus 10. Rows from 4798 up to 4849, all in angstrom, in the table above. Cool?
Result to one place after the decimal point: -10.5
